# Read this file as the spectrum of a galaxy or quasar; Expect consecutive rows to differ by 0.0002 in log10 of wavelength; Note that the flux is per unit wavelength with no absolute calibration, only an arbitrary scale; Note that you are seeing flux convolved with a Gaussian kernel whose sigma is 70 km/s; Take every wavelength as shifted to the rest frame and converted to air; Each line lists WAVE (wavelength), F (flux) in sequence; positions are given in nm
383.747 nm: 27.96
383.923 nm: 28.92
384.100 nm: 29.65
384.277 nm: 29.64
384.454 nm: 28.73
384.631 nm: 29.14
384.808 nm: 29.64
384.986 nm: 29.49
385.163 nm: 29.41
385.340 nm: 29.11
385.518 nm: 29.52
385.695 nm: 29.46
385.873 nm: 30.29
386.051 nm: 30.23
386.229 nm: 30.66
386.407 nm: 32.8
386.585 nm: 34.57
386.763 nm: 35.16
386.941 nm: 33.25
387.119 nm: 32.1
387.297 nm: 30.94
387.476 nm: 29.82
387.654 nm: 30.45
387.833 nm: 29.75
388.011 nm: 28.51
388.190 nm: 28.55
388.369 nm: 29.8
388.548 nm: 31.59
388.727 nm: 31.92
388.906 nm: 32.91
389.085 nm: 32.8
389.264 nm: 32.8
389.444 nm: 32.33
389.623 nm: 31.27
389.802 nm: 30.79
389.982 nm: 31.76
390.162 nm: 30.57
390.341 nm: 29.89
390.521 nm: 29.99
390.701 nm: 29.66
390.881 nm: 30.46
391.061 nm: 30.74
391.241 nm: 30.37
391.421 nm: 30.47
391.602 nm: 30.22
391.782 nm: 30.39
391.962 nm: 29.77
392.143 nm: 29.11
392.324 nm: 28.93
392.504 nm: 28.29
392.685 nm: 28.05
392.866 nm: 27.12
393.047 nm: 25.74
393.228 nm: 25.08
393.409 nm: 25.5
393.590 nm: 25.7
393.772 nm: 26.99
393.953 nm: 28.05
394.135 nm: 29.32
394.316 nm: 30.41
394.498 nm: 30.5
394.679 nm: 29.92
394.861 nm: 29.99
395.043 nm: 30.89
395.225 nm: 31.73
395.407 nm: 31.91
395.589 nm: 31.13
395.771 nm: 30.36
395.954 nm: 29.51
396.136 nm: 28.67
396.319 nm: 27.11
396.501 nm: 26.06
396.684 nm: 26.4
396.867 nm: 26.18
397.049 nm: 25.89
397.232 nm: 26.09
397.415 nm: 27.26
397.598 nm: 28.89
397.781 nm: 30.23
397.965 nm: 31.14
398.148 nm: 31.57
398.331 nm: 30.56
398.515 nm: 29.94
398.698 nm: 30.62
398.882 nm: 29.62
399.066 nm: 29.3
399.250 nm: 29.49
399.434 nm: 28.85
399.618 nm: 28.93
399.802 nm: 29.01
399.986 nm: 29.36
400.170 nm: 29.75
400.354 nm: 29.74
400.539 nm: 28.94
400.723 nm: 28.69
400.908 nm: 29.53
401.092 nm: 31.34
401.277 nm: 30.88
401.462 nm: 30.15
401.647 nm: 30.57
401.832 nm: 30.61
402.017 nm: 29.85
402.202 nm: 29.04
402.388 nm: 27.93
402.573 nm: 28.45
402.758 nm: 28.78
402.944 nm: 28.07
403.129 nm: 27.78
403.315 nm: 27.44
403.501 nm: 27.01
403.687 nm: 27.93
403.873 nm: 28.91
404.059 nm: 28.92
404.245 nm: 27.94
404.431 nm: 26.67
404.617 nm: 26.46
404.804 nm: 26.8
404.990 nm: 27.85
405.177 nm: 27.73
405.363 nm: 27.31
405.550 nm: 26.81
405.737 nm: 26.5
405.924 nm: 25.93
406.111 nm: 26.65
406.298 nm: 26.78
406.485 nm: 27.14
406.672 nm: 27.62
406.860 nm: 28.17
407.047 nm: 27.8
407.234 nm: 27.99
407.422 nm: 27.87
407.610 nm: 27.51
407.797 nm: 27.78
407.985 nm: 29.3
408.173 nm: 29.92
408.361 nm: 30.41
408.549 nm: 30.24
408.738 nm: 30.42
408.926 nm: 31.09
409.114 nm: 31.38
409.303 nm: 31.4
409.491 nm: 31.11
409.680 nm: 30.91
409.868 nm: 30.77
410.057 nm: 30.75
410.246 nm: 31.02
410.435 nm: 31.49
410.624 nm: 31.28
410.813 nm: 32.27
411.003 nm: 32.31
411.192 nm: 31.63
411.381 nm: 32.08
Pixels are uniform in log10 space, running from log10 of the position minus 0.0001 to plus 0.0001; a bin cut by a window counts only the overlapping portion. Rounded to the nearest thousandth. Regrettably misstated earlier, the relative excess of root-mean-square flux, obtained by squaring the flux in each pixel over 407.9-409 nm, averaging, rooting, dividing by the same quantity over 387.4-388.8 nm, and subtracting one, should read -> 0.005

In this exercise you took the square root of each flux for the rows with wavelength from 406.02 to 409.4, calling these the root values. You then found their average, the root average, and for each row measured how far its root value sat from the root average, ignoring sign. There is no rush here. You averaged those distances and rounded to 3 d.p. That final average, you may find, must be 0.137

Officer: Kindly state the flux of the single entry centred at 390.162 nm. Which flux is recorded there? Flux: 30.57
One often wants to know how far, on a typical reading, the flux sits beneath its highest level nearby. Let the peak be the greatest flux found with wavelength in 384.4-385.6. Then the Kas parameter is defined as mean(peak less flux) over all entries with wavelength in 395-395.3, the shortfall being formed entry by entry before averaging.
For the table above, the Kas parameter -1.7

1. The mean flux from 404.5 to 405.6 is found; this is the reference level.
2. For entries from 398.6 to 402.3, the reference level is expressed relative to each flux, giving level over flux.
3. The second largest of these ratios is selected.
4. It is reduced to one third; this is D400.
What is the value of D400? 0.31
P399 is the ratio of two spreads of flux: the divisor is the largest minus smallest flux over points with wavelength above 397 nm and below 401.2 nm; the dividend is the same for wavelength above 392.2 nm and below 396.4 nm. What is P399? 1.2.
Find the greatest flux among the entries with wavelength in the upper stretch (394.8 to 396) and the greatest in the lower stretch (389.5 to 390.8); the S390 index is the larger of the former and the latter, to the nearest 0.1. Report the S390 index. 31.9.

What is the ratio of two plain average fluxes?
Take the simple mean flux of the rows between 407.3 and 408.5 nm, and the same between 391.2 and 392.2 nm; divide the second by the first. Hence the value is 1.04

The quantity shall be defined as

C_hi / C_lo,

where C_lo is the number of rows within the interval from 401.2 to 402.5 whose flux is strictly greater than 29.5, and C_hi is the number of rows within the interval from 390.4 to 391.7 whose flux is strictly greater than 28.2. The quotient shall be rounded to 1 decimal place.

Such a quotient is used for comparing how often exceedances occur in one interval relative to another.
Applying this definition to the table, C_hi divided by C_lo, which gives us 1.4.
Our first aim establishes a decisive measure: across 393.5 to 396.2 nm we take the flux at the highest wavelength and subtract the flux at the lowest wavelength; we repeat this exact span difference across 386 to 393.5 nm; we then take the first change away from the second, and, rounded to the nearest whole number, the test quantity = -8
